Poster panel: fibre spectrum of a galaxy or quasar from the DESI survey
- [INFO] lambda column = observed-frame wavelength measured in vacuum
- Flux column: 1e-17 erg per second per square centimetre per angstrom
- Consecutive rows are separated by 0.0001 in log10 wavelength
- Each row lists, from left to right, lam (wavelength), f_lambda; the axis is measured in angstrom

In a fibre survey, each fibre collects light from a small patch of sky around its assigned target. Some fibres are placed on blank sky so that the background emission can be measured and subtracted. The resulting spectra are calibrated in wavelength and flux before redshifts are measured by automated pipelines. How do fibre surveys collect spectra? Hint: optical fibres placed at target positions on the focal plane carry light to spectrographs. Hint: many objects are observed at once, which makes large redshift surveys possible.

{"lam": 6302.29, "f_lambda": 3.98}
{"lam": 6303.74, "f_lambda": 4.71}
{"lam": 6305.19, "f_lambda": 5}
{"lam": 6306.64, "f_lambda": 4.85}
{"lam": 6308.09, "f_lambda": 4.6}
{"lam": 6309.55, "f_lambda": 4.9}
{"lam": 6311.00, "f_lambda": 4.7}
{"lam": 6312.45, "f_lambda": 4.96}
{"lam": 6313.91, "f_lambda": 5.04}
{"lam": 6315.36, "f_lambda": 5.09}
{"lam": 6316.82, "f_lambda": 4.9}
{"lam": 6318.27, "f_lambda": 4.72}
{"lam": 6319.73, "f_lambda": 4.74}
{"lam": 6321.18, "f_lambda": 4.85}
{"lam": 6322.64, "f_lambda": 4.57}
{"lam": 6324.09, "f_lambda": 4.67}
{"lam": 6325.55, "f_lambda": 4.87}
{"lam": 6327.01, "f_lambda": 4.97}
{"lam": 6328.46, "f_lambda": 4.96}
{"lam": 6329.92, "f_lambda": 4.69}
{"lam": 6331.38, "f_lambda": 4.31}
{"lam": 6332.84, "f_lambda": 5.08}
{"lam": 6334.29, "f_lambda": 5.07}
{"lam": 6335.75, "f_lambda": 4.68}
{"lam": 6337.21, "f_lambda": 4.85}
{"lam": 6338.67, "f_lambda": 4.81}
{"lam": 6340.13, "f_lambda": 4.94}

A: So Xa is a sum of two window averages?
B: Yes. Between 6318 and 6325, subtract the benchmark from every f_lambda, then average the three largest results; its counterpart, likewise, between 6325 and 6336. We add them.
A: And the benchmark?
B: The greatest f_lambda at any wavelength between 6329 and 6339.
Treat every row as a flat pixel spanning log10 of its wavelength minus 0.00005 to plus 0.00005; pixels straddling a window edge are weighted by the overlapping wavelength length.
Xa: -0.35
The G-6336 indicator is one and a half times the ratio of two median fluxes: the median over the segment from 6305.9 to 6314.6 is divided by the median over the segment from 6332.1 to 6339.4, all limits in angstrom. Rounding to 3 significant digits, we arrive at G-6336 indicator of 1.51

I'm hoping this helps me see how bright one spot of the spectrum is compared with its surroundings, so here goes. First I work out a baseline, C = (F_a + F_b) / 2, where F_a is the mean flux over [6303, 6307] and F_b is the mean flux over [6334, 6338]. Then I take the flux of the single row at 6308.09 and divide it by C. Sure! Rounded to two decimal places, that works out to 0.95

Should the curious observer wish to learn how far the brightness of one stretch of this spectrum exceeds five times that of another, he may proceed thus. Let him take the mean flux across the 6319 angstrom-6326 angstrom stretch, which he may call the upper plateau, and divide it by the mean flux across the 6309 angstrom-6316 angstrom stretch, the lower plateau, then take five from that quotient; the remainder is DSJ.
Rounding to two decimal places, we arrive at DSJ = -4.04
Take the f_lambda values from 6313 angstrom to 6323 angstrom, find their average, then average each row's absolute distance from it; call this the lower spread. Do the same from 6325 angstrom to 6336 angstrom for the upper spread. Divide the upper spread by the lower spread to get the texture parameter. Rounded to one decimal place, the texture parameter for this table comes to 1.4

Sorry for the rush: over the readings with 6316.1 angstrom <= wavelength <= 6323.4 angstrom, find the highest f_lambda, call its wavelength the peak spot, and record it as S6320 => 6316.82 angstrom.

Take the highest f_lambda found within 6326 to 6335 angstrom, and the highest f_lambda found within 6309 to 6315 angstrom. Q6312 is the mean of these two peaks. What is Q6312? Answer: 5.06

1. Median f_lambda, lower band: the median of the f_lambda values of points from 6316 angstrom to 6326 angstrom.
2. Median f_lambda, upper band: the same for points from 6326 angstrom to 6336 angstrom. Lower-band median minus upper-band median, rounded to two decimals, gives -0.22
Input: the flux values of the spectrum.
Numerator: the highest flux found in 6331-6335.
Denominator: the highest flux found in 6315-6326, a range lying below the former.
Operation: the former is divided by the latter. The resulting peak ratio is 1.00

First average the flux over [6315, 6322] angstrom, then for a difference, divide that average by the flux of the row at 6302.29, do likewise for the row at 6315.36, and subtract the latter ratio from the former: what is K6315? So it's 0.27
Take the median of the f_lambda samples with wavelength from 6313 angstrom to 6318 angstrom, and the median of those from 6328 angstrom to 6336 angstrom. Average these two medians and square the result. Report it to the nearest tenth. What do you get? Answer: 24.3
